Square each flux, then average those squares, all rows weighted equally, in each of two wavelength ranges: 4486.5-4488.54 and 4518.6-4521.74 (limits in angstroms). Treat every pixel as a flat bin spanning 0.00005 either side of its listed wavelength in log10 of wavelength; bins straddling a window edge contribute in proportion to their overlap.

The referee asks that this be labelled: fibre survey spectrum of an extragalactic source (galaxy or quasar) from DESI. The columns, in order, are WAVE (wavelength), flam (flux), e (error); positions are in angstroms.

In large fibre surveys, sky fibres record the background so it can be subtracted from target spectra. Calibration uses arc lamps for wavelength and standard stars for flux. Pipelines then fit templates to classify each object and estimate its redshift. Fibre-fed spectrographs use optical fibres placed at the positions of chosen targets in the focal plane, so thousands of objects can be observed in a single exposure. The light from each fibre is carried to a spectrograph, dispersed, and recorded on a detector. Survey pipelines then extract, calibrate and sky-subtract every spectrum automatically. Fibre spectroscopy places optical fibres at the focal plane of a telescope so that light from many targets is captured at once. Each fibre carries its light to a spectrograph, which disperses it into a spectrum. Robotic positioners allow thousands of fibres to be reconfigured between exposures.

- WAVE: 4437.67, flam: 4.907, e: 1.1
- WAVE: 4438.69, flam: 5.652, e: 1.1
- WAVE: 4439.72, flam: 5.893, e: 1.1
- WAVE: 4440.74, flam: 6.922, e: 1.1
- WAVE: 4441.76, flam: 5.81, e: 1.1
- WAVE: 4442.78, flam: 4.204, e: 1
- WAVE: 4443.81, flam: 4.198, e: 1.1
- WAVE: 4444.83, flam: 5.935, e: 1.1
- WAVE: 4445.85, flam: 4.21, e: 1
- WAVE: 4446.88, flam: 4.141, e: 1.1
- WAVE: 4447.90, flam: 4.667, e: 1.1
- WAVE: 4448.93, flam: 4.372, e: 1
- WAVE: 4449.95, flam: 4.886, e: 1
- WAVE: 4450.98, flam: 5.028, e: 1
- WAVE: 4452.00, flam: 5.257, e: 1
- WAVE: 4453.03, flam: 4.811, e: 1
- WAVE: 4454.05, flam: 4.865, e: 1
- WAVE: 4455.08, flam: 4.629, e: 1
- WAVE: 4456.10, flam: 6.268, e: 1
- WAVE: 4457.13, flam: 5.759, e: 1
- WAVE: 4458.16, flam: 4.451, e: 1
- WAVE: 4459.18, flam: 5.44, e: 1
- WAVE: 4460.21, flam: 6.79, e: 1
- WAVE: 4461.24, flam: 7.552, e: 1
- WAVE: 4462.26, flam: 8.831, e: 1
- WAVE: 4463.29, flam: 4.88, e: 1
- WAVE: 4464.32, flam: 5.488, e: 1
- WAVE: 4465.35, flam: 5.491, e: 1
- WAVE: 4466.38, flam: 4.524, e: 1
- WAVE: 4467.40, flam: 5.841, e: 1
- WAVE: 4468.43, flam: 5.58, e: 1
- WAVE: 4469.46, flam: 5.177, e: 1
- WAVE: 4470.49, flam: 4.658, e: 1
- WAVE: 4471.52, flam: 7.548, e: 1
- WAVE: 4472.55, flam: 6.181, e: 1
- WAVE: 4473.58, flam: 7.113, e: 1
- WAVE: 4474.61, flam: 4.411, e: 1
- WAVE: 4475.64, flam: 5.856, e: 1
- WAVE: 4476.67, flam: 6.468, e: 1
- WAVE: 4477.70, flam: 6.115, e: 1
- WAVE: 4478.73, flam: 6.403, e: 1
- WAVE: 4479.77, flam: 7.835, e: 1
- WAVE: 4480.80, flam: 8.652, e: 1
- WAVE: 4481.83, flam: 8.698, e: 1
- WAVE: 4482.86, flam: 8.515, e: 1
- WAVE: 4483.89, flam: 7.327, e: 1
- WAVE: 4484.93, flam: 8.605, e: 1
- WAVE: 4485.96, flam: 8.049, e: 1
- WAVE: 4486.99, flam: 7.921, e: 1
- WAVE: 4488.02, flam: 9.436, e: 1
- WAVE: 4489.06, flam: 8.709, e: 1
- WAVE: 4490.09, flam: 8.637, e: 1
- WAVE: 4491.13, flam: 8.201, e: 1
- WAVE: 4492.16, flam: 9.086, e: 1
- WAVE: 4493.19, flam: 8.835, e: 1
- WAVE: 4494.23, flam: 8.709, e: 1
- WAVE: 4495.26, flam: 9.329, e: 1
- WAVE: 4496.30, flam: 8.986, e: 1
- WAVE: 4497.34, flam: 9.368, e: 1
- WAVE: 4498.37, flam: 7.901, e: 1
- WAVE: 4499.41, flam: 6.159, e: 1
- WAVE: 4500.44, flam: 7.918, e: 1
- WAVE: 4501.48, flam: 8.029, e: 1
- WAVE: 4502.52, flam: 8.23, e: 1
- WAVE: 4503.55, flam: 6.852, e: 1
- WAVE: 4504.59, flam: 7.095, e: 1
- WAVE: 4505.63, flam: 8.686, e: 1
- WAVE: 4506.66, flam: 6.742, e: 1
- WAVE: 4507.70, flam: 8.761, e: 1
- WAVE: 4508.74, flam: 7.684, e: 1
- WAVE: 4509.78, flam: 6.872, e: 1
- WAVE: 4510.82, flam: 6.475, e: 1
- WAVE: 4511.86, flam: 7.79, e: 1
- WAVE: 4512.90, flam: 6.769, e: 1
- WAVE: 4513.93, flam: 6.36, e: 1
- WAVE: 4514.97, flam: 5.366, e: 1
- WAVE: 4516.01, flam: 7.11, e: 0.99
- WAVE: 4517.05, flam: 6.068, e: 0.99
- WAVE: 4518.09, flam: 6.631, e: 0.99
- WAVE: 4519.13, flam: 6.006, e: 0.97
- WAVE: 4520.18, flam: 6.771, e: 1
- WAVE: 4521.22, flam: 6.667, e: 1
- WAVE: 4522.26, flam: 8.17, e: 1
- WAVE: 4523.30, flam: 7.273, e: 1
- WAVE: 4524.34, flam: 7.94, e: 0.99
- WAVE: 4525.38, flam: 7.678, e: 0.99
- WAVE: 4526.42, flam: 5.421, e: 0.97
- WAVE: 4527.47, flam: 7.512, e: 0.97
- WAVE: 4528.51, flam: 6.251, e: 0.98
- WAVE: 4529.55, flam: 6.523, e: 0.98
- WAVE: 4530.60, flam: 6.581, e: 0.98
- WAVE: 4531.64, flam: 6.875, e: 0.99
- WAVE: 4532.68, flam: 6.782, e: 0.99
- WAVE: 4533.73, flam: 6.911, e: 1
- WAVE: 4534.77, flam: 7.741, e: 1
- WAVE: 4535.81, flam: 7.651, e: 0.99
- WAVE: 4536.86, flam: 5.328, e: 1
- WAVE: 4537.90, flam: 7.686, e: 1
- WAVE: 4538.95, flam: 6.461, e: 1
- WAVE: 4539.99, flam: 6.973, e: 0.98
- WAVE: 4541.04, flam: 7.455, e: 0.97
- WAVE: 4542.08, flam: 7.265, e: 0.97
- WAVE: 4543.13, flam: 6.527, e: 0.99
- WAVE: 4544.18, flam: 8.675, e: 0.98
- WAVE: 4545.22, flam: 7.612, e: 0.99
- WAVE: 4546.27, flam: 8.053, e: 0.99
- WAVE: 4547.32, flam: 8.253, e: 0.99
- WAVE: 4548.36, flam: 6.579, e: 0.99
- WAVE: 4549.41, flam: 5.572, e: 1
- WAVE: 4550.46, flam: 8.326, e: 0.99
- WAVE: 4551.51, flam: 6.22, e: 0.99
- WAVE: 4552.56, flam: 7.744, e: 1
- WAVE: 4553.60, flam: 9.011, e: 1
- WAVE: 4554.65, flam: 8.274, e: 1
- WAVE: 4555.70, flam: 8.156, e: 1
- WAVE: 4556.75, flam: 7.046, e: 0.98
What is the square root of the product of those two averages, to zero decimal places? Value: 57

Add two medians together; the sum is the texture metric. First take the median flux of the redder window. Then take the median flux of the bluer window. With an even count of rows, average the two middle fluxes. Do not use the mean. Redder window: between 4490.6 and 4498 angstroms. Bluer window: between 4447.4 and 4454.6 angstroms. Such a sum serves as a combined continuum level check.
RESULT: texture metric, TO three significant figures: 13.9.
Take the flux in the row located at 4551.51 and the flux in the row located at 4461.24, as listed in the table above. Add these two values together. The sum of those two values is 13.8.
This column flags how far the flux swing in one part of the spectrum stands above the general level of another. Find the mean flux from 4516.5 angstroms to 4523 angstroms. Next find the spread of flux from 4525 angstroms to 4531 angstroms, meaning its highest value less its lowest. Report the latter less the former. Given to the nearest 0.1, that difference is -4.5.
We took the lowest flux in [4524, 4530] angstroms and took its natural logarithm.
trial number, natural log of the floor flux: 1.69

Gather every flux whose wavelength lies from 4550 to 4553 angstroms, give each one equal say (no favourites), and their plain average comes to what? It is 7.4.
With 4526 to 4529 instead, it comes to 6.4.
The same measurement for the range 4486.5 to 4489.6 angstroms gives 8.7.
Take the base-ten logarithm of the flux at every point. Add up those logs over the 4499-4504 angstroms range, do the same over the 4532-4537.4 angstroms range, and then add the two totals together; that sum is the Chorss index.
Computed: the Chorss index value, 8.51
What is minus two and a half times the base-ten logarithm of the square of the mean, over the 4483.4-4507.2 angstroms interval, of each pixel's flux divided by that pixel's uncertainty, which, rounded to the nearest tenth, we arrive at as -4.6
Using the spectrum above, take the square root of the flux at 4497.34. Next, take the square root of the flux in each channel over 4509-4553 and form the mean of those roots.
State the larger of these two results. 3.06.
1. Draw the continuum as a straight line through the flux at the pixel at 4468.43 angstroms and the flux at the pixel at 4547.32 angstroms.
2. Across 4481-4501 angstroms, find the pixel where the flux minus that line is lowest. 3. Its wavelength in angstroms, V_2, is 4499.41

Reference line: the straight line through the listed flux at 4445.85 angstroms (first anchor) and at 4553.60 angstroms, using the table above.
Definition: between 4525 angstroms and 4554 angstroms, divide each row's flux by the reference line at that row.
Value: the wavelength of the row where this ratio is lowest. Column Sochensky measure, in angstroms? 4549.41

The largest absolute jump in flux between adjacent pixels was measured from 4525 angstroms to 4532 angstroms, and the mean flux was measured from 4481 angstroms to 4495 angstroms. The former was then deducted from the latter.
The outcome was 6.3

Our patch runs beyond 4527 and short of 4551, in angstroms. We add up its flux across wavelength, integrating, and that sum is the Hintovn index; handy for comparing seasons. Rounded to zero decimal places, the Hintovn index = 171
